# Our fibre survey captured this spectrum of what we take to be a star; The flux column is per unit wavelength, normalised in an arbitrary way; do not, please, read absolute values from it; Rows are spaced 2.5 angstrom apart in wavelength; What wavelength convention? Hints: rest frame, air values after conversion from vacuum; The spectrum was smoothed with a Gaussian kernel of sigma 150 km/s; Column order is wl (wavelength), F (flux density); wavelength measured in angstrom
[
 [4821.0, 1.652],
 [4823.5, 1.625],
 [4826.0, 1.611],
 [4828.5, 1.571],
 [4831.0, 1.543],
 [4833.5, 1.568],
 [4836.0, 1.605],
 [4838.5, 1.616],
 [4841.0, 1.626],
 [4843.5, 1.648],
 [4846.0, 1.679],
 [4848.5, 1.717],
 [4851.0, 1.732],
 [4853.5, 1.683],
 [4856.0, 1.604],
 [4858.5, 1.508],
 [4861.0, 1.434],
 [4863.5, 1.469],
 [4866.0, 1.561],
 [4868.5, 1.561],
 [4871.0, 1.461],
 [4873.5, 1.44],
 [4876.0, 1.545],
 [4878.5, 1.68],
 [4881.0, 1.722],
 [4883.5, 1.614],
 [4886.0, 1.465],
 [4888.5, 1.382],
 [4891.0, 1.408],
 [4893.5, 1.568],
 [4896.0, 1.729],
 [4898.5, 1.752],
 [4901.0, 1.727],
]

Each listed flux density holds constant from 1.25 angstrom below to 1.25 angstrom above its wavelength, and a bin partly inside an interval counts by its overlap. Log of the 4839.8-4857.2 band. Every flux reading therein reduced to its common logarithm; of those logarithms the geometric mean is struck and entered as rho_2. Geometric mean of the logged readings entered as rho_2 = 0.222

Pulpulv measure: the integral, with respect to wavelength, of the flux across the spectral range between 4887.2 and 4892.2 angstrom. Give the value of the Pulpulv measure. 7.0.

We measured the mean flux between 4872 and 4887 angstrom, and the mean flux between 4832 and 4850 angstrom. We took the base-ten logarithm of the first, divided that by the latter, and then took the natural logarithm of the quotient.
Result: -2.11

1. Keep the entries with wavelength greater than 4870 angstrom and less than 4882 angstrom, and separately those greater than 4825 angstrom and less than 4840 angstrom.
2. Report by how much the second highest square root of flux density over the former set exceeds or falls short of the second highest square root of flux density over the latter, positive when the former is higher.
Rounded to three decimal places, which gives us 0.027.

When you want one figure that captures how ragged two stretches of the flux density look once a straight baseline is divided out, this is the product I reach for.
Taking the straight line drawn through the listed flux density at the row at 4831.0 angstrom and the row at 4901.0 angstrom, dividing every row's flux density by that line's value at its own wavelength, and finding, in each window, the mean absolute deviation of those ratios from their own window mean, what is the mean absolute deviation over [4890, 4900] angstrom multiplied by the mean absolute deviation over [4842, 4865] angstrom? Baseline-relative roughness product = 0.0047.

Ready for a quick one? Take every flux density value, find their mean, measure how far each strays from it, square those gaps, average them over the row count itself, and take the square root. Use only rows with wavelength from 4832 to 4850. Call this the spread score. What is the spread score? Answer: 0.05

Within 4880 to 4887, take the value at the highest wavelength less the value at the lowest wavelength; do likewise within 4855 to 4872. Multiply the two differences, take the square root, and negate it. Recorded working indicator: -0.19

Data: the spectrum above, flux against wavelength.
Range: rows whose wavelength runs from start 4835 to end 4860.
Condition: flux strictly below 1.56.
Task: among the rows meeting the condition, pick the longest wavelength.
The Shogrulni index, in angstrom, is 4858.5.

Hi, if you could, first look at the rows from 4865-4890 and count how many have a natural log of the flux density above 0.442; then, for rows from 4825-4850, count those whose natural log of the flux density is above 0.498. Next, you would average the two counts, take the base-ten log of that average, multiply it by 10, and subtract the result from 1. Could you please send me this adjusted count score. -5.0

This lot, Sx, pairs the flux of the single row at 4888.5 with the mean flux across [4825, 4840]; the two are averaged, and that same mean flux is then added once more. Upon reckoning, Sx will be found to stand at 3.07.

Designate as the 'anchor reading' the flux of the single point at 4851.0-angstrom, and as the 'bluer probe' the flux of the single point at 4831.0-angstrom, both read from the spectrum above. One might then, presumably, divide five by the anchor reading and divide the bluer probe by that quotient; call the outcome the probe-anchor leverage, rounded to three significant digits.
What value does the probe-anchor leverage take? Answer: 0.534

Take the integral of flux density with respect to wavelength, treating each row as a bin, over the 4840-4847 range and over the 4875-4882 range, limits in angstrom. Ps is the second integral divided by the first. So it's 1.00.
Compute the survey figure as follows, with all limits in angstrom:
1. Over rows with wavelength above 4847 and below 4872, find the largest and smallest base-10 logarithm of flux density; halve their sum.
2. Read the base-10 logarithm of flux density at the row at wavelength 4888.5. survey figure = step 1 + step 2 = 0.34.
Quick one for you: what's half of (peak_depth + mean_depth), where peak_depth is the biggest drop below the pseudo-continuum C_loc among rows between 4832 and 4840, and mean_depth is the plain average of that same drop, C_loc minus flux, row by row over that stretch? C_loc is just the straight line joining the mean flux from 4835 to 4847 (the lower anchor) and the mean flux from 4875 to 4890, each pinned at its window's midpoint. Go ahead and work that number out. 0.06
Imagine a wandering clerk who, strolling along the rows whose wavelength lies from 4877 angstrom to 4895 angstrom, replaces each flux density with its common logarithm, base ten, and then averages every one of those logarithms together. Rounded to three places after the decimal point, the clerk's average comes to 0.189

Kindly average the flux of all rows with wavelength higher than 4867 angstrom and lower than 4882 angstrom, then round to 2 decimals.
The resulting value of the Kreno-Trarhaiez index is 1.57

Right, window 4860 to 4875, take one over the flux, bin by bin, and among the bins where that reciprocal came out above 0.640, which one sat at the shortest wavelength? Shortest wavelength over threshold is 4861.0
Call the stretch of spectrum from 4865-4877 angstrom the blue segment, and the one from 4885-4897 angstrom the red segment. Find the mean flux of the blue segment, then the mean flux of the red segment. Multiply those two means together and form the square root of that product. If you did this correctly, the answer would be 1.51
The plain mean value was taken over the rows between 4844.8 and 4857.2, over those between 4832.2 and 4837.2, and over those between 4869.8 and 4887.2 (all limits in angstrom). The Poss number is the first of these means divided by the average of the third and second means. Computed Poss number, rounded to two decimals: 1.07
